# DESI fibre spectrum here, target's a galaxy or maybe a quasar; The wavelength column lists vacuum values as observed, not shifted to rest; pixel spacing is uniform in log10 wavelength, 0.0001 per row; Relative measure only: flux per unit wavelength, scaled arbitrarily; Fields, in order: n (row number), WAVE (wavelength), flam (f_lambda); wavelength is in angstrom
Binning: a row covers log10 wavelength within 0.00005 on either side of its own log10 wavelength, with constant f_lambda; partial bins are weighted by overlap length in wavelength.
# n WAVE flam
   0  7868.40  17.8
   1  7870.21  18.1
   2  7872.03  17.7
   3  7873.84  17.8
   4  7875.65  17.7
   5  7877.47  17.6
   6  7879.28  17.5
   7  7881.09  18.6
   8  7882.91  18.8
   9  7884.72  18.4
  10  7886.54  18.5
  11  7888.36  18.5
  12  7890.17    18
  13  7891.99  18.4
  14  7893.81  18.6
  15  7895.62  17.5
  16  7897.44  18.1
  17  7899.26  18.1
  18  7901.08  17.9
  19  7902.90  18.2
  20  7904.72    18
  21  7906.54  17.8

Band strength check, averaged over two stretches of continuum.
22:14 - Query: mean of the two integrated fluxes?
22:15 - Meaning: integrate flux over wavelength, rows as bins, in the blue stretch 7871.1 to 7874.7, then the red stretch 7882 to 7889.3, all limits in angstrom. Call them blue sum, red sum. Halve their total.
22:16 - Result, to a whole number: 100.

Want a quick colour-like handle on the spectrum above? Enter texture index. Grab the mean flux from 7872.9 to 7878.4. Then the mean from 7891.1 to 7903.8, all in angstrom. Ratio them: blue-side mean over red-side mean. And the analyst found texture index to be 0.98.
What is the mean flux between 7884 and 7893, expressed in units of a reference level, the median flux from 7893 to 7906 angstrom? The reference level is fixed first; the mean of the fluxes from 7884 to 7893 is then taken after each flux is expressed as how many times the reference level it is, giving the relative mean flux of 1.01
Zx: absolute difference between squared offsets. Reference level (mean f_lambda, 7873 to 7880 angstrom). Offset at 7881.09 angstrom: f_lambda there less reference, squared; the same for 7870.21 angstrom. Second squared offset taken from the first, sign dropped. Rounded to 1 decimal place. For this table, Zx 0.7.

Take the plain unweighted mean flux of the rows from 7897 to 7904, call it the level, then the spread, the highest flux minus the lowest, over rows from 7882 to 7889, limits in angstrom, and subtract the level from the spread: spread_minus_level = -17.7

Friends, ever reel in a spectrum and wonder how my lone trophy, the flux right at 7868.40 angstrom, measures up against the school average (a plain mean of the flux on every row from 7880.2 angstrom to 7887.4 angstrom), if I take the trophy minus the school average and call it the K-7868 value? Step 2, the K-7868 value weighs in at -0.8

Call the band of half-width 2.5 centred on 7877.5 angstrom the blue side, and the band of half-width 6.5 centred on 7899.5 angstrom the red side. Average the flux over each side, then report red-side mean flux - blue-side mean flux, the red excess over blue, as 0.46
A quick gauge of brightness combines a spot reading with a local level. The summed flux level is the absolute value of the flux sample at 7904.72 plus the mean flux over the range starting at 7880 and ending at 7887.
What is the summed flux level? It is 36.6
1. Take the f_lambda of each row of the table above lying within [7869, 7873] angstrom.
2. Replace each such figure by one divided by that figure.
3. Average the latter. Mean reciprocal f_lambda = 0.0559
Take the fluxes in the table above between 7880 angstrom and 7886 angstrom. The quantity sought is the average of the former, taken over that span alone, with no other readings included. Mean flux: 18.6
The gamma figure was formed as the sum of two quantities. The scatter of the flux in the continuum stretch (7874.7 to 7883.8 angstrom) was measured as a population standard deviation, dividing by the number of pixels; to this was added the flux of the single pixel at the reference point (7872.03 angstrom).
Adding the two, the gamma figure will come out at 18.2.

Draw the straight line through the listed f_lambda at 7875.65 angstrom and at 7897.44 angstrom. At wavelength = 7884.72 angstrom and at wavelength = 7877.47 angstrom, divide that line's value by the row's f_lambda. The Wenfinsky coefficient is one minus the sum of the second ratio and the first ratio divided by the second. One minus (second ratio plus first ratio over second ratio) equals -0.971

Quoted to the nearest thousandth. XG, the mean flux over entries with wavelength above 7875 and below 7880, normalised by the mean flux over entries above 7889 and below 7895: 0.960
